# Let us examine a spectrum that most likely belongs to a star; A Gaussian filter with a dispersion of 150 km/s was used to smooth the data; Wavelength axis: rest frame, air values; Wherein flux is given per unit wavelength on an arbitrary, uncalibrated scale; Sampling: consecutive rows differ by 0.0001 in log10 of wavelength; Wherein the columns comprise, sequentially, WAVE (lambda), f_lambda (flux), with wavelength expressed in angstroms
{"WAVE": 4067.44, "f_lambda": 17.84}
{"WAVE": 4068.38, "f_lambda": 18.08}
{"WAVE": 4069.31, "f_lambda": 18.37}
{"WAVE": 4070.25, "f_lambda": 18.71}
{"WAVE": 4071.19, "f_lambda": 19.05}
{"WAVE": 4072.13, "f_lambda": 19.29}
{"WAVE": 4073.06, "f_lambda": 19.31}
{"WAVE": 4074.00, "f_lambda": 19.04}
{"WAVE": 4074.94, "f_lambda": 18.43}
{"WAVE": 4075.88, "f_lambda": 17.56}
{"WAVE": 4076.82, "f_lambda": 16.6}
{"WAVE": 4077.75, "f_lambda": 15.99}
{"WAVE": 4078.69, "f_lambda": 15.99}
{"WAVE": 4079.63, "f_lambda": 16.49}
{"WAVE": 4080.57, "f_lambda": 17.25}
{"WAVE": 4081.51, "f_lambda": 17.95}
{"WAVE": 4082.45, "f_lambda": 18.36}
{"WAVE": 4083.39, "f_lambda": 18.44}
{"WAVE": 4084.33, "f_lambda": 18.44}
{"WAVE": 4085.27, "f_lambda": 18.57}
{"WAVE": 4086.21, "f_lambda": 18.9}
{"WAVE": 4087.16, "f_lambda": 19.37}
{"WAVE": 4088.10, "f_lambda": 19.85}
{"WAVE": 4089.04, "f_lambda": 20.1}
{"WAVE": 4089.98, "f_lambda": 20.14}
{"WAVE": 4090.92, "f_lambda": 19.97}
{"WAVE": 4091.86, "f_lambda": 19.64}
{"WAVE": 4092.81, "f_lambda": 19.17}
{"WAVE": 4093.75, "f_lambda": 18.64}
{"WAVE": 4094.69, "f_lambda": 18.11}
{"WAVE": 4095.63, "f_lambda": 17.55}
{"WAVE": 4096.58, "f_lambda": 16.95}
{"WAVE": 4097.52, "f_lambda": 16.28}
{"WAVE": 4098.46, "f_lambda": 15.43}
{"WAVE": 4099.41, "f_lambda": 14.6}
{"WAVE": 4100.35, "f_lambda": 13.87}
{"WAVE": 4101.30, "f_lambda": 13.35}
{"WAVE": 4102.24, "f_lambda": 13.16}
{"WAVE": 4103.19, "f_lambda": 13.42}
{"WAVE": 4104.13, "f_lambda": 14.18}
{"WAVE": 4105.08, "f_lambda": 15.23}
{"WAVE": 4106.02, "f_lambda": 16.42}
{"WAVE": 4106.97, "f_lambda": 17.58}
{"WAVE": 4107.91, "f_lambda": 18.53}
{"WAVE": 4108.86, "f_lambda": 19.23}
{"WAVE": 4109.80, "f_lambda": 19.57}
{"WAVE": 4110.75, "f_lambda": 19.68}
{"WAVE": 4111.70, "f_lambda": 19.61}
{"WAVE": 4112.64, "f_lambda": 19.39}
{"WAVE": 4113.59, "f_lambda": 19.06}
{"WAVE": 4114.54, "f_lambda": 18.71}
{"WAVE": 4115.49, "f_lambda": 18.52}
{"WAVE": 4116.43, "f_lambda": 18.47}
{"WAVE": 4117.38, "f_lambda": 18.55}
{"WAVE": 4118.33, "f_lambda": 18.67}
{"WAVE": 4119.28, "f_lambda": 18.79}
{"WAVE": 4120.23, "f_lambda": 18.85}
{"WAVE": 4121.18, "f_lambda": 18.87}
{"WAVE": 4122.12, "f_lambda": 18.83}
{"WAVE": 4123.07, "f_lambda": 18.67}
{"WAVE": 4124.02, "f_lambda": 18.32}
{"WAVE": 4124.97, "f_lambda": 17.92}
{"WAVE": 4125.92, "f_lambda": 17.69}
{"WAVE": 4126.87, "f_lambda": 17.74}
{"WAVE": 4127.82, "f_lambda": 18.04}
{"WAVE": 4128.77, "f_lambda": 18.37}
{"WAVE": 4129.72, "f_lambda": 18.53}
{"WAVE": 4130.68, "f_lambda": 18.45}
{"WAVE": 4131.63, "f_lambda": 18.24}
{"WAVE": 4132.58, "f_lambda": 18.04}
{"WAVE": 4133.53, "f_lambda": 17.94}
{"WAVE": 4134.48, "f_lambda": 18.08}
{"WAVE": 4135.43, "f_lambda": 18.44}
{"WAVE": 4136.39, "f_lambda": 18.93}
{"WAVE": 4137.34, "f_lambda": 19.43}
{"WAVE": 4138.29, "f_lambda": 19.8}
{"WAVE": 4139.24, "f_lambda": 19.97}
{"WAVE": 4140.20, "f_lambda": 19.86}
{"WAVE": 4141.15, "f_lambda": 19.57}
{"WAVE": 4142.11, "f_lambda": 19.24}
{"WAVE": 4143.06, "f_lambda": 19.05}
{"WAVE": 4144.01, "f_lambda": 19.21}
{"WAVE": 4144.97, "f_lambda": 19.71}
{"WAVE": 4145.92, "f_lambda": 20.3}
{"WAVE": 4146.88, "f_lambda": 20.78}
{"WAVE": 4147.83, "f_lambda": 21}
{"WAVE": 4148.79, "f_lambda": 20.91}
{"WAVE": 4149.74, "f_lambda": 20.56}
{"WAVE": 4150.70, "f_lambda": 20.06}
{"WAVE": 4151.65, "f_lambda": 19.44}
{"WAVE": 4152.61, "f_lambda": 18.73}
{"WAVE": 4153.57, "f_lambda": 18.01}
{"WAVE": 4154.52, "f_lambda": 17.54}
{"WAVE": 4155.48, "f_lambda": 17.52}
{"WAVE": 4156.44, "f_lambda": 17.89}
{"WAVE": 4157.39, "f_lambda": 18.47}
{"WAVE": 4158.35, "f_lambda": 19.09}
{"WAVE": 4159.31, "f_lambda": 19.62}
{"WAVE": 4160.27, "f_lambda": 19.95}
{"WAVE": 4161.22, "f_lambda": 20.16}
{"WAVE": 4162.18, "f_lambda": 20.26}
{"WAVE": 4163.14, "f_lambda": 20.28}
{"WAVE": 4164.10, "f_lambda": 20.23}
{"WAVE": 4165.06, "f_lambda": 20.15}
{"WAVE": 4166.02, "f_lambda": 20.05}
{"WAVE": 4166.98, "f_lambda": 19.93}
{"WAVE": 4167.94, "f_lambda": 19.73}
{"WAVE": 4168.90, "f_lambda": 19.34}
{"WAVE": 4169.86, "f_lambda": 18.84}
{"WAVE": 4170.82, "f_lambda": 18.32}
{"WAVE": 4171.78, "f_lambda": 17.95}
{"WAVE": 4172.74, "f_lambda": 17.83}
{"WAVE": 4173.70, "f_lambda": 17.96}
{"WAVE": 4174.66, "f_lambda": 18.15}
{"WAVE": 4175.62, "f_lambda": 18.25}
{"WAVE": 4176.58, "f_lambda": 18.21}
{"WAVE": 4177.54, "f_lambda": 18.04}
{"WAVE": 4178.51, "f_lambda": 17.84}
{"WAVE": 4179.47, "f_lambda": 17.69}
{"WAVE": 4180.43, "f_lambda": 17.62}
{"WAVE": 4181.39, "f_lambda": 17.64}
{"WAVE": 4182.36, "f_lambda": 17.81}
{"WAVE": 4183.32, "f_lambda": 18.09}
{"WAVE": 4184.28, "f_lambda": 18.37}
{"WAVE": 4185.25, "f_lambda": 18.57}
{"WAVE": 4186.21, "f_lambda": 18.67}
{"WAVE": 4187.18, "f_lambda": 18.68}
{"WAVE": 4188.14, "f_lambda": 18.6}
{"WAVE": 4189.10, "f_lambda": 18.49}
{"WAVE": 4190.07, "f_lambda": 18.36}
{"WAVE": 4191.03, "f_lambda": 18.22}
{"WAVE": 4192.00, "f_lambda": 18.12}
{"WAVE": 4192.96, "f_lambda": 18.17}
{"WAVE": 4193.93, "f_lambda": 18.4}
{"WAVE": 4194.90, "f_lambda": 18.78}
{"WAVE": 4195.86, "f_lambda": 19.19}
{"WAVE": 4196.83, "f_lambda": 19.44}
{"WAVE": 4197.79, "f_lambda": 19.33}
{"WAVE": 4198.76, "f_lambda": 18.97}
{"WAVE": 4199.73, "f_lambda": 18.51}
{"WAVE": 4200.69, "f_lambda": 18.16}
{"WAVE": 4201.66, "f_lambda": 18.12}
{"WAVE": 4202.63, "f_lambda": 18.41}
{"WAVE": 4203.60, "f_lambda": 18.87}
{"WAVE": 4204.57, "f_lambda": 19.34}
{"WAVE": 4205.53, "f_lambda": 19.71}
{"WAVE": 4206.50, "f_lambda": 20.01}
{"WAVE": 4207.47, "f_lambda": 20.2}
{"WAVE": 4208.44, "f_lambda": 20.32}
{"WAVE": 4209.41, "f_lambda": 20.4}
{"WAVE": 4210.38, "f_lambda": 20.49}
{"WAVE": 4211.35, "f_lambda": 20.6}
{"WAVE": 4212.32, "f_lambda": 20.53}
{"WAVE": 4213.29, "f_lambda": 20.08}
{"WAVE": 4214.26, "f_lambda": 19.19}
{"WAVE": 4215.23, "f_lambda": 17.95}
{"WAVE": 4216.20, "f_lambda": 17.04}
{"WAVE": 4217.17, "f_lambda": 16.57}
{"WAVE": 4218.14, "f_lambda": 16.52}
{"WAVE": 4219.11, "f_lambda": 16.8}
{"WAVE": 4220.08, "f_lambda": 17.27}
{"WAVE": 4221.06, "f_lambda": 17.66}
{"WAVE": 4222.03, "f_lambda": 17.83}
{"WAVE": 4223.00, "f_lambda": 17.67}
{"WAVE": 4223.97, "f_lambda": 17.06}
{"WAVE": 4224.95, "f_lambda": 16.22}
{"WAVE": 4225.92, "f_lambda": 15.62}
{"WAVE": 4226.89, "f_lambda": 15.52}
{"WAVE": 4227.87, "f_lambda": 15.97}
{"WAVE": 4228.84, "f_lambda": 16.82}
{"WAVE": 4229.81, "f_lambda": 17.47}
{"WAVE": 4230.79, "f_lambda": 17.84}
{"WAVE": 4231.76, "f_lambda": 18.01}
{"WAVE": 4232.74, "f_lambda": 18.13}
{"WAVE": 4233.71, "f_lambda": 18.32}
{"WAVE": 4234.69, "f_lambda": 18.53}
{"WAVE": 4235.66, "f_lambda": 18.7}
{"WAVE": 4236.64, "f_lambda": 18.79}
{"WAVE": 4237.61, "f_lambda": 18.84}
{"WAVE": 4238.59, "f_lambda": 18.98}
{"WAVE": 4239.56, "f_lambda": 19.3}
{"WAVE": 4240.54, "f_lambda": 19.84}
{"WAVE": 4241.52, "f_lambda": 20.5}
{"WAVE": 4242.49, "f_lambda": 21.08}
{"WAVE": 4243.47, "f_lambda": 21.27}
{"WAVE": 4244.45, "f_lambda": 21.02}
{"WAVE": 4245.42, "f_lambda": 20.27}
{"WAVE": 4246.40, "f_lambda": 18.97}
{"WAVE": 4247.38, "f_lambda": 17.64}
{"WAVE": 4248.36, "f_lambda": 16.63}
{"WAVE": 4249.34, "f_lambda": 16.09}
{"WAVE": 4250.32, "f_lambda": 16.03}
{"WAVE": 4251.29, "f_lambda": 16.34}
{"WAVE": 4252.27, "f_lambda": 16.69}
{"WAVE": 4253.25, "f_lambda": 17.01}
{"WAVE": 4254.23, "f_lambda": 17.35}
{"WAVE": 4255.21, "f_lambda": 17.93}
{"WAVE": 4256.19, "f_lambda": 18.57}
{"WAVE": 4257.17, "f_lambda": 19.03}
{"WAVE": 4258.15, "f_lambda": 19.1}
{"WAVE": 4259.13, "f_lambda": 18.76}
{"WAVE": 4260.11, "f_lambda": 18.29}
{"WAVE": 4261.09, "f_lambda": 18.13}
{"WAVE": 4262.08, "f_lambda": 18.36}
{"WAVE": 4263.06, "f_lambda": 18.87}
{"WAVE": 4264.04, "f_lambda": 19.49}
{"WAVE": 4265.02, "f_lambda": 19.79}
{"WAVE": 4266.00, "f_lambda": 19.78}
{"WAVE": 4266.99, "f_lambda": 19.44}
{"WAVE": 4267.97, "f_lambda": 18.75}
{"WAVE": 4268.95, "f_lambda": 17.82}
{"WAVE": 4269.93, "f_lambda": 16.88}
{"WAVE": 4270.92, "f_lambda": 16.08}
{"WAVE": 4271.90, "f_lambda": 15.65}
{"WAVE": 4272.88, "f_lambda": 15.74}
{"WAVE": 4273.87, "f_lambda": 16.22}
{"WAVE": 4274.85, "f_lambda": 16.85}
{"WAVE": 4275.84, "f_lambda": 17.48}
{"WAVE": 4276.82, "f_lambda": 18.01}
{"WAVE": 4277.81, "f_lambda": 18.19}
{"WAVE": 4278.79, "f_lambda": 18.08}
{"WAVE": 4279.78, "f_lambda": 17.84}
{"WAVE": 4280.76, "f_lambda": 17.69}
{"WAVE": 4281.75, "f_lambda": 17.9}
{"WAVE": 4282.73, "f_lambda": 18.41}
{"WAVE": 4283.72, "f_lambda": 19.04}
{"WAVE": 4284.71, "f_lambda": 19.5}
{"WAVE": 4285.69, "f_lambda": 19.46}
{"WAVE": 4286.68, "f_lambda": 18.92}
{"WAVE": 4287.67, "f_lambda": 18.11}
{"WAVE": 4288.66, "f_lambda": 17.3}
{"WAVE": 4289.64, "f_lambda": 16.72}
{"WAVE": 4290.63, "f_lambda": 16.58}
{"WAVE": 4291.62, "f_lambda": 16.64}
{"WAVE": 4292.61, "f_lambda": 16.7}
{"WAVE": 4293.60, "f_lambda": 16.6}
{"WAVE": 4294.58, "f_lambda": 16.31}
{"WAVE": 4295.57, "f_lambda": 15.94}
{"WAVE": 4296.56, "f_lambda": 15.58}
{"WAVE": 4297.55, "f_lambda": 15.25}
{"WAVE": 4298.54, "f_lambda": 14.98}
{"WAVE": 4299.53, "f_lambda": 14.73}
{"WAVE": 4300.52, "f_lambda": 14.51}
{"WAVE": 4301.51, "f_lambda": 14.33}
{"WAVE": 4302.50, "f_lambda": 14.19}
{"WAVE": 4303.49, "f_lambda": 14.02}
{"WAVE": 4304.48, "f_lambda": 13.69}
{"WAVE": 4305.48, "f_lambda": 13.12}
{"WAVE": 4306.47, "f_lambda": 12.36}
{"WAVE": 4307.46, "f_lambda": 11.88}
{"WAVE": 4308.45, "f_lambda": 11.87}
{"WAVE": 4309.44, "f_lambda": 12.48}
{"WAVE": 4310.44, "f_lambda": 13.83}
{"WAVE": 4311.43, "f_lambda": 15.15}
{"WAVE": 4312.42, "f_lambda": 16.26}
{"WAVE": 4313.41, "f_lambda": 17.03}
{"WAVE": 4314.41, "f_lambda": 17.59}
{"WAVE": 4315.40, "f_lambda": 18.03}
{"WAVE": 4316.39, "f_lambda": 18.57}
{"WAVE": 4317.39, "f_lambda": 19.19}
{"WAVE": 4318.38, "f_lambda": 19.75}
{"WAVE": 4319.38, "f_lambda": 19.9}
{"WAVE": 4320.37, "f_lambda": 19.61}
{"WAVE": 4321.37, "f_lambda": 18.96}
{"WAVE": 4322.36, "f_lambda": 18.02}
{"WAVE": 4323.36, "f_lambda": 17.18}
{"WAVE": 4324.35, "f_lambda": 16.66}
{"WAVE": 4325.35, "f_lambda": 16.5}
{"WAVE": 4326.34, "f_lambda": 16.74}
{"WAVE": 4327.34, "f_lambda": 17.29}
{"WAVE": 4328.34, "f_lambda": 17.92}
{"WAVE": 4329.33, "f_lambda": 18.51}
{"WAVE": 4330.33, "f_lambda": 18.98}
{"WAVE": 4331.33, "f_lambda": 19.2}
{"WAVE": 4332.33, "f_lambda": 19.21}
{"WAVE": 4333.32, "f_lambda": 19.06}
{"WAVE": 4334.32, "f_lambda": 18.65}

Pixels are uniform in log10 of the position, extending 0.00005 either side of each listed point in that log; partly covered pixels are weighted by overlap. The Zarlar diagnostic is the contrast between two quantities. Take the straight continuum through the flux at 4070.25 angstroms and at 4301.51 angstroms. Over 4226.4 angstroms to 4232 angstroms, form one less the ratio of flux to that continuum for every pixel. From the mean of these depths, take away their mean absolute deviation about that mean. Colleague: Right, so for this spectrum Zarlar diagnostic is -0.13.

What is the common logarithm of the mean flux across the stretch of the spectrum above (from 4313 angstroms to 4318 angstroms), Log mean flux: 1.26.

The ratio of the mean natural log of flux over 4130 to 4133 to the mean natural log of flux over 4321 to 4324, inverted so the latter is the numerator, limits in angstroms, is 1.00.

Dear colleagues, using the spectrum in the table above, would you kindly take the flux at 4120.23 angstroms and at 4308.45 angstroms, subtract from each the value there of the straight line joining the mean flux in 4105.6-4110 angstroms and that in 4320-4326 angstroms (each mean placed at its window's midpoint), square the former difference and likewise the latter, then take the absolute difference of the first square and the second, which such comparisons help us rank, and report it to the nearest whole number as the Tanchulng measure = 35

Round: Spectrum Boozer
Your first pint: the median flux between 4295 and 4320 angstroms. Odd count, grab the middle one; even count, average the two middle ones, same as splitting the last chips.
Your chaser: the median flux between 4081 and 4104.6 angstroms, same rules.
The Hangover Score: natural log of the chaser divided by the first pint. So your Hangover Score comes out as 0.20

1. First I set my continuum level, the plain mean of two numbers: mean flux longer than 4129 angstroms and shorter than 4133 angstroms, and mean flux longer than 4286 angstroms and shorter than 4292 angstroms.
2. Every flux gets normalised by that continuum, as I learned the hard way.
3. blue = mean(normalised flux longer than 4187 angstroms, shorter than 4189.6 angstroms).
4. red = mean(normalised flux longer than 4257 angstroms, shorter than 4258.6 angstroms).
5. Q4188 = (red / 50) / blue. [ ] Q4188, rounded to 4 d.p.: 0.0205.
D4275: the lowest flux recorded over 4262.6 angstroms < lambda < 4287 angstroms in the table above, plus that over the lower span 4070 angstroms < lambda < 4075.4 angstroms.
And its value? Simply 34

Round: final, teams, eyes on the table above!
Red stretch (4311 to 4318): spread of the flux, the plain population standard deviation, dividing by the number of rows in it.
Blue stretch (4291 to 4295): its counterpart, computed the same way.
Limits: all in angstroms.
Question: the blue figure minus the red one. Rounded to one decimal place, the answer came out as -1.1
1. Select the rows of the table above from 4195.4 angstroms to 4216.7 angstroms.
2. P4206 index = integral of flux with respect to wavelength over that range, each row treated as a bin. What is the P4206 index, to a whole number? 411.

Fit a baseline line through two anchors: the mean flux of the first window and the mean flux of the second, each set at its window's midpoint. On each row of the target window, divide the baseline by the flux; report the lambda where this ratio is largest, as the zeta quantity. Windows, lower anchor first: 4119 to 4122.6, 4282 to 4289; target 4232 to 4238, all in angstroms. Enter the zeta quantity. 4232.74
